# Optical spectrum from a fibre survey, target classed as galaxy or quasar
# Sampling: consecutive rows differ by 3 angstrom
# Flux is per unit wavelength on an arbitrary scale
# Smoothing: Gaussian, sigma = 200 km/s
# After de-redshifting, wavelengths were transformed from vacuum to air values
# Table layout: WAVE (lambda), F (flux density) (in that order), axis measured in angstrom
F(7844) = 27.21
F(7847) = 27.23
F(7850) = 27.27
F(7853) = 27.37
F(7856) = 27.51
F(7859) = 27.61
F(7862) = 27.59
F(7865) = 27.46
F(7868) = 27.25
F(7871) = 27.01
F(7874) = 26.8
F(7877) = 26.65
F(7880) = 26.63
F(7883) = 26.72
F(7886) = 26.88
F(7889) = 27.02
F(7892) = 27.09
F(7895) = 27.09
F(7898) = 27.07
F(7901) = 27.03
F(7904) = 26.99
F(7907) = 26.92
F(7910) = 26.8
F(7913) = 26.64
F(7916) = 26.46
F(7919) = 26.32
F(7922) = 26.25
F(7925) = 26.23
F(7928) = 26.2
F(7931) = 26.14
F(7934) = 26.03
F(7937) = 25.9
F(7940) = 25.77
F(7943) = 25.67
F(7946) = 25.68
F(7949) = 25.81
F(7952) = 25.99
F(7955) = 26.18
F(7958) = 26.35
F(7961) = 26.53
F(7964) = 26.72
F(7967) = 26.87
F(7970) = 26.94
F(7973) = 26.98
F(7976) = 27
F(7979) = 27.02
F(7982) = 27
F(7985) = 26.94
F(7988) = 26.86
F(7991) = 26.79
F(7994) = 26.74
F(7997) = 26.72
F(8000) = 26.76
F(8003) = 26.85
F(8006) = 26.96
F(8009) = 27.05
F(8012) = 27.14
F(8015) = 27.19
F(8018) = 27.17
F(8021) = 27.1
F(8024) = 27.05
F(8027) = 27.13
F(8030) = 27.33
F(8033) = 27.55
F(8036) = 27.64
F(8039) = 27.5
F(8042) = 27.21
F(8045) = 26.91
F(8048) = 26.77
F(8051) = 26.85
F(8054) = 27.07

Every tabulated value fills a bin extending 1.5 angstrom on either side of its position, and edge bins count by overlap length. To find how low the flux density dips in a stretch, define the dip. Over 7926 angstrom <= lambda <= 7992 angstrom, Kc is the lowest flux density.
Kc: 25.67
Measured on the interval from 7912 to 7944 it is 25.67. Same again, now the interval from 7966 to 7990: 26.86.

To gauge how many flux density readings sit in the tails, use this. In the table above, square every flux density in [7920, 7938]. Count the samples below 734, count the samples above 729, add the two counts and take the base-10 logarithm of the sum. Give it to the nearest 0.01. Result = 0.78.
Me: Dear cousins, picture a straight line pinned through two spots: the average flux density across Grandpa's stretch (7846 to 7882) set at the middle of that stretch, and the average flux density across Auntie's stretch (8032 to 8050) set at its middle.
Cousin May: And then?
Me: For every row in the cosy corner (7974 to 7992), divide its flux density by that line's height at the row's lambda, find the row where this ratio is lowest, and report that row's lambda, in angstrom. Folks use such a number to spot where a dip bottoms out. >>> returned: 7991 angstrom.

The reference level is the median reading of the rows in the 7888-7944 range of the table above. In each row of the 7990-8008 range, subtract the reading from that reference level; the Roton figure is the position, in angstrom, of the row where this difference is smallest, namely 8006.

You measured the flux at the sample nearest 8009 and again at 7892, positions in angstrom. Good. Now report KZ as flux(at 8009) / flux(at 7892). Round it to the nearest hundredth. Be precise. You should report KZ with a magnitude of 1.00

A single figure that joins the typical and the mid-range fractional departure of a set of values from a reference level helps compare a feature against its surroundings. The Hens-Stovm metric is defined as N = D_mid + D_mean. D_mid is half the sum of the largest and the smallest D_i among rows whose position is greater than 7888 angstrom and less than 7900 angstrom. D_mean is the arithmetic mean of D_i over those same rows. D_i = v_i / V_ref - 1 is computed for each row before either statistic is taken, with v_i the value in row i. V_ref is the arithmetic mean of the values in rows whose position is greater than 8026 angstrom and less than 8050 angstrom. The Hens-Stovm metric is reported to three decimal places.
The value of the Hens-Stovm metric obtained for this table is -0.014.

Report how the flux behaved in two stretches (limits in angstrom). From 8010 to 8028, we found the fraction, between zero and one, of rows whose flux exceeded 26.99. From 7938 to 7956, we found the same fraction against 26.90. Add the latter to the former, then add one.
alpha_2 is 2.00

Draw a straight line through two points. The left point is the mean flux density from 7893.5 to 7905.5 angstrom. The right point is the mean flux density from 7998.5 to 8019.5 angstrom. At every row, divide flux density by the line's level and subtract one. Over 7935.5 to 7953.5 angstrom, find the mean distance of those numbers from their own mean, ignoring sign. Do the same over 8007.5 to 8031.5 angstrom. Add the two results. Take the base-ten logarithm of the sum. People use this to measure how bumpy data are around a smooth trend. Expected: -2.22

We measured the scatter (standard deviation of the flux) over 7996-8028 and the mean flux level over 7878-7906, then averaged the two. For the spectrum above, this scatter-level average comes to 13.55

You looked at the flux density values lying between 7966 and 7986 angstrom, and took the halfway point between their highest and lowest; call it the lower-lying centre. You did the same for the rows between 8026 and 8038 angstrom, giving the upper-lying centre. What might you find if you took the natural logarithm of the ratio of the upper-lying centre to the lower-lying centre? 0.016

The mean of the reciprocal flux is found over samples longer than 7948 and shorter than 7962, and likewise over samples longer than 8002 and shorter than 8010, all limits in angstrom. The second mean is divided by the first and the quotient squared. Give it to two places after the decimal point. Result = 0.94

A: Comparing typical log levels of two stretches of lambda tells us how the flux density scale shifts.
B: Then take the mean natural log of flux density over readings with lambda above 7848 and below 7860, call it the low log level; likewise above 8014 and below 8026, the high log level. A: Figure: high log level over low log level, 1.00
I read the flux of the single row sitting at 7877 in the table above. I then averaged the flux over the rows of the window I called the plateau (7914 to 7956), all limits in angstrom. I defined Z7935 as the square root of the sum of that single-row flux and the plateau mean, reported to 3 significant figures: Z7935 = 7.26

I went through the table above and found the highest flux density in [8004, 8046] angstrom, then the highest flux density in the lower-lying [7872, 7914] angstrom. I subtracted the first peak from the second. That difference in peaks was -0.55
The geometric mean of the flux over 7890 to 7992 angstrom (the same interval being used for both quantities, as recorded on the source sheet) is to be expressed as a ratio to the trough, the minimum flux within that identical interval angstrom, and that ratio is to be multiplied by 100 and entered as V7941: 103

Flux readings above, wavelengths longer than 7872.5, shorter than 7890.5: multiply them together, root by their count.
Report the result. 26.8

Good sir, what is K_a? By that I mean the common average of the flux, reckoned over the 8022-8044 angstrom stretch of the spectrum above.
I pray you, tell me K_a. 27.3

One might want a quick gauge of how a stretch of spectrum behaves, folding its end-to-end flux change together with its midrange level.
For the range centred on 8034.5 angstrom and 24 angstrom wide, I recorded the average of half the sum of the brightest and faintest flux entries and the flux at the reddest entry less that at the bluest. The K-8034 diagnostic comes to 13.57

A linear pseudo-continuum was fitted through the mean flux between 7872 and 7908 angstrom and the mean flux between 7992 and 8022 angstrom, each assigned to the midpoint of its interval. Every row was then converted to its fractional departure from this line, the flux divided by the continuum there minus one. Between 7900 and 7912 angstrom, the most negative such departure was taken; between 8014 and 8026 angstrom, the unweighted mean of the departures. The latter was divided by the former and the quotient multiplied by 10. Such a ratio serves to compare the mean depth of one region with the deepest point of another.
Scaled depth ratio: -13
